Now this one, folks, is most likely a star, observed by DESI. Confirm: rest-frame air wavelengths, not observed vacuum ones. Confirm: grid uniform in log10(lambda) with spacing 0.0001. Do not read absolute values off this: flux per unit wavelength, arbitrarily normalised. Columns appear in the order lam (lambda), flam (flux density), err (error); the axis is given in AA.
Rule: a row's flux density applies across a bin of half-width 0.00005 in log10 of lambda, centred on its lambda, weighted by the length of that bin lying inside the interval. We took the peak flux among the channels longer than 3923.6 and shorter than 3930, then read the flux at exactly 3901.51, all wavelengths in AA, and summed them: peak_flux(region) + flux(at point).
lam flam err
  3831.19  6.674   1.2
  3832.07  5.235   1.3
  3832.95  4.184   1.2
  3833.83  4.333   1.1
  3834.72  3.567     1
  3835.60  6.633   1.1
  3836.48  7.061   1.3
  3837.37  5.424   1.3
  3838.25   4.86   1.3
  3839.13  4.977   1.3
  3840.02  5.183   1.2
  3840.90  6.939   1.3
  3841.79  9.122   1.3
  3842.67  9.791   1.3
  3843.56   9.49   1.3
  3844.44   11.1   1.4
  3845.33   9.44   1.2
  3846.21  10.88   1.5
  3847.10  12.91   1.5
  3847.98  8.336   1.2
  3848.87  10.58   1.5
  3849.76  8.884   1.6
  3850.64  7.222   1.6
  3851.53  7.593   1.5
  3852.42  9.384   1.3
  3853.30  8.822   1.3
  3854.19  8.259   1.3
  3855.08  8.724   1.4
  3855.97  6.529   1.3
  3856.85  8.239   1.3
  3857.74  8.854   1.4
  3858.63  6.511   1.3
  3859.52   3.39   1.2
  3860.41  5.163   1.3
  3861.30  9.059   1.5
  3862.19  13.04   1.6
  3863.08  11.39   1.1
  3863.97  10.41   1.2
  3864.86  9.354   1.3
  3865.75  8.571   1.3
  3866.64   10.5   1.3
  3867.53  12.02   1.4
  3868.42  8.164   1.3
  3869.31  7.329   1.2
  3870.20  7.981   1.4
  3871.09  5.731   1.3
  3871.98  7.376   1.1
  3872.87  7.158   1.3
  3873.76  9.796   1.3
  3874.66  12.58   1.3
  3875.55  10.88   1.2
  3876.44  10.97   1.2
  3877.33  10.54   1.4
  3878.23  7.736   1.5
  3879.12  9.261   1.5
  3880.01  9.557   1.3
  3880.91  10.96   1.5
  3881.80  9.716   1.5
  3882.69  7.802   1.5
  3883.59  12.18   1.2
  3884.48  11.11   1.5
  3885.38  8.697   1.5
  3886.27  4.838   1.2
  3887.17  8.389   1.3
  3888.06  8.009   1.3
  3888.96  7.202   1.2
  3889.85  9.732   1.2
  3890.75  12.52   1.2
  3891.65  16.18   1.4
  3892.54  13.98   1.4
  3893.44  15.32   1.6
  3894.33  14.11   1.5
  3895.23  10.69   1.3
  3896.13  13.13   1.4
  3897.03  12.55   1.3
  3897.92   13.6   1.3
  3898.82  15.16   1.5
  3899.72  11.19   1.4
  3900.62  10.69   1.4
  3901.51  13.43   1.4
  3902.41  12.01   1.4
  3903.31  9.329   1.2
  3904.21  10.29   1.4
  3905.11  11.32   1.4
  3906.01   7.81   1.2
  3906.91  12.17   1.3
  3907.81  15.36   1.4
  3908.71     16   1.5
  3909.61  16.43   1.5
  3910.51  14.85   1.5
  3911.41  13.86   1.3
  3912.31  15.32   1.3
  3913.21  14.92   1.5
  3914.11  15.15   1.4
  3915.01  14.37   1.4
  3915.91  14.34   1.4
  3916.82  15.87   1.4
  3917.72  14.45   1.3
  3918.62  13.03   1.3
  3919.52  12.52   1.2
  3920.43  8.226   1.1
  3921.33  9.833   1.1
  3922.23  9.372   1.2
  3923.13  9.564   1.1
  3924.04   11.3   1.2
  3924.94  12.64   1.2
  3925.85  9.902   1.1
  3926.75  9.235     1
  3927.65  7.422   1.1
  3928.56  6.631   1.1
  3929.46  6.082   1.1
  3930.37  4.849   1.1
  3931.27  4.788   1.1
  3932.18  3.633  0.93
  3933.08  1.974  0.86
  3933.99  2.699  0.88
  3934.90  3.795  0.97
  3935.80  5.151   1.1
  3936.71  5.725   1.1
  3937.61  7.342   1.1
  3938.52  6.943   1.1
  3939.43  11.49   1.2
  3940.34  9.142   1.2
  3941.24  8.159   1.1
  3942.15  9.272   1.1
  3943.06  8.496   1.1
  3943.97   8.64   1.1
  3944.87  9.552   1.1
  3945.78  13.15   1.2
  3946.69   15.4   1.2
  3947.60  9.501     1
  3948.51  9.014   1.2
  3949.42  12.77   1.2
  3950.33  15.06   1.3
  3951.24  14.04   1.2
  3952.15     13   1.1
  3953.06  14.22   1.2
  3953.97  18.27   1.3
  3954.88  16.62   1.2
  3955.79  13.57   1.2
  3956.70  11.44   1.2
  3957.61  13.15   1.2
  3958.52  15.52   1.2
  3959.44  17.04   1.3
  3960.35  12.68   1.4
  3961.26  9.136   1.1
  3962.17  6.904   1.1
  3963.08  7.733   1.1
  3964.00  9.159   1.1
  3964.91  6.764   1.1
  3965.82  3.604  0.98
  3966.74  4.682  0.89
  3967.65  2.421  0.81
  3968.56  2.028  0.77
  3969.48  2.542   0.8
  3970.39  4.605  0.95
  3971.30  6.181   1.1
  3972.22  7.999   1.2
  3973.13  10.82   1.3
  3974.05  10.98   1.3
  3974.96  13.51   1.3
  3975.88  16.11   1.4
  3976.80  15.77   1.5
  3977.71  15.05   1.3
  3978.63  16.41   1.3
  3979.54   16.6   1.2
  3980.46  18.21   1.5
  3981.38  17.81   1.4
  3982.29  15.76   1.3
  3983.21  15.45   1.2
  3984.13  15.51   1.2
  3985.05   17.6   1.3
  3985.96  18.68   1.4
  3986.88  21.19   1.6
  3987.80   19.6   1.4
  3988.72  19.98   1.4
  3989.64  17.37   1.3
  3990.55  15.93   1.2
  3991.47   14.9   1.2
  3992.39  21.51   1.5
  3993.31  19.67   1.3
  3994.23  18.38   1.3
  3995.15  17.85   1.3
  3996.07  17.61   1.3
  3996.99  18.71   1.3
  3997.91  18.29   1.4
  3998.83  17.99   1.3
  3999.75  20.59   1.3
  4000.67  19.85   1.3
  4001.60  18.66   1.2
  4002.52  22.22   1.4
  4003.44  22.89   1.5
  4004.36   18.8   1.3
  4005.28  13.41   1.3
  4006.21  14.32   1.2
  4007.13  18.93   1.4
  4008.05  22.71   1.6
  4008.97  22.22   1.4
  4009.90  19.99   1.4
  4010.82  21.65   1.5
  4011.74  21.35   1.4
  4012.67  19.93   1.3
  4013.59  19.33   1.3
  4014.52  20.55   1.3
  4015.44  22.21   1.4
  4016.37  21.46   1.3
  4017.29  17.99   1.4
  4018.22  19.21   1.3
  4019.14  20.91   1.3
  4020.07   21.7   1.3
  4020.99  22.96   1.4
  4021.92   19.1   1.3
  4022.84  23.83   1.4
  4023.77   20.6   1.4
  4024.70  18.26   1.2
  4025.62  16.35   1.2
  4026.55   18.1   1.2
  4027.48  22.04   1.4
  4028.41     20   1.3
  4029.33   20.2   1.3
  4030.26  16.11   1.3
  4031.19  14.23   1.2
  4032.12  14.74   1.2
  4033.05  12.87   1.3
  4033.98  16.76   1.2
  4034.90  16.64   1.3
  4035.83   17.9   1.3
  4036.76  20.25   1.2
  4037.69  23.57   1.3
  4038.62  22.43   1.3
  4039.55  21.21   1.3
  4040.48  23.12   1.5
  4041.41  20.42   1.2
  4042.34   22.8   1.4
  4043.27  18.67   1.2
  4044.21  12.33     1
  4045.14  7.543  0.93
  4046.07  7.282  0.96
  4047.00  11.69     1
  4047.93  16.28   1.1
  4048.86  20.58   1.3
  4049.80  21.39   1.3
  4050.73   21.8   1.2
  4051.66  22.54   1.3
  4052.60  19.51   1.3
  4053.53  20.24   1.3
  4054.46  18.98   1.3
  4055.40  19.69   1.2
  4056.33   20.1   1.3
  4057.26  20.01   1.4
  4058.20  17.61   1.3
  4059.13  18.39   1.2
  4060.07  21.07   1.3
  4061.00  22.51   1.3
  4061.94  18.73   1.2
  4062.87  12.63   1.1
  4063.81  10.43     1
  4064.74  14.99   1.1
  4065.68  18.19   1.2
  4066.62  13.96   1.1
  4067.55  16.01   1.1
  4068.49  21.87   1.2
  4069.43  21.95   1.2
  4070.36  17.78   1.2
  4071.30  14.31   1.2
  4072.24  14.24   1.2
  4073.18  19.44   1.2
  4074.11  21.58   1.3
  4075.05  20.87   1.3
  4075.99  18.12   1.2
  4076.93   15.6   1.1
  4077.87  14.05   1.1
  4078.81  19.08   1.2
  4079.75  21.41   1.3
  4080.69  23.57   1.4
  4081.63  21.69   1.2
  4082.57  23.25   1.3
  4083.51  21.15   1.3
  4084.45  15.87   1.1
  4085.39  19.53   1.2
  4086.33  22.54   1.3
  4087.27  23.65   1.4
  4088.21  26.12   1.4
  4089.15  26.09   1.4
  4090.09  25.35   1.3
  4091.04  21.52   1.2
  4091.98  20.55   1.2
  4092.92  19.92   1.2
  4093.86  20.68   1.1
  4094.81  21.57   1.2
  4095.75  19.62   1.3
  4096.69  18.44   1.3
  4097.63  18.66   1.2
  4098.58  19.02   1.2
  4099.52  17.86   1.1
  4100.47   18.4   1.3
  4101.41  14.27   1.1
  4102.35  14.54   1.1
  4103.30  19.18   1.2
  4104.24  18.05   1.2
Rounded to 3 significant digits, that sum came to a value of 26.1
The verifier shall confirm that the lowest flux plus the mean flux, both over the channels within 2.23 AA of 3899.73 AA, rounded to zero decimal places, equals 24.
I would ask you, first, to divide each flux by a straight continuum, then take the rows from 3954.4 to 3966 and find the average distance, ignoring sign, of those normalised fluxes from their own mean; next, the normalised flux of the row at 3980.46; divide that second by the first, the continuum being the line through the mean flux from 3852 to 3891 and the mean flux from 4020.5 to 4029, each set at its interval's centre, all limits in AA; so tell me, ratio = 4.5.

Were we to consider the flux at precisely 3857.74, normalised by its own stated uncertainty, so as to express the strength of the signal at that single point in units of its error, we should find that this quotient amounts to 6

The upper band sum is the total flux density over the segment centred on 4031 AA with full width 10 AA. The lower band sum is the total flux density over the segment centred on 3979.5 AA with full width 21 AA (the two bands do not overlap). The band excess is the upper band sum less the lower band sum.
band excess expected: -144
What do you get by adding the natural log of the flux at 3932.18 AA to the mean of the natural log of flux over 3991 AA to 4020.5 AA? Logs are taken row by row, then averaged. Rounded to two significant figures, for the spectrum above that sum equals 4.3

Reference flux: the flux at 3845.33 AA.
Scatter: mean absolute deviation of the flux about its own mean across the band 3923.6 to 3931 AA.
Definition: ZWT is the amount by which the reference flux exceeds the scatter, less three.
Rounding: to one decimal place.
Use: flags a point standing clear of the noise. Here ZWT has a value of 4.2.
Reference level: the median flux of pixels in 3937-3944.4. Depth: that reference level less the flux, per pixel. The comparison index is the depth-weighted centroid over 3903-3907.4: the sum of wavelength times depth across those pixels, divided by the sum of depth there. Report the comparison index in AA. 3905.5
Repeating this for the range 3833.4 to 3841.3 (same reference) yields 3837.1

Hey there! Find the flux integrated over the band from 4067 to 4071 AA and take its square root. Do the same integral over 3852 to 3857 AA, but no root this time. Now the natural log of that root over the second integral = -1.6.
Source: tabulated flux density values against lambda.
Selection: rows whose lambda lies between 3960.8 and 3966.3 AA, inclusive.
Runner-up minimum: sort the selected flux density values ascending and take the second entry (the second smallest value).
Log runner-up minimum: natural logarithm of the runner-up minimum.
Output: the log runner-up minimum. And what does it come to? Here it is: 1.9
